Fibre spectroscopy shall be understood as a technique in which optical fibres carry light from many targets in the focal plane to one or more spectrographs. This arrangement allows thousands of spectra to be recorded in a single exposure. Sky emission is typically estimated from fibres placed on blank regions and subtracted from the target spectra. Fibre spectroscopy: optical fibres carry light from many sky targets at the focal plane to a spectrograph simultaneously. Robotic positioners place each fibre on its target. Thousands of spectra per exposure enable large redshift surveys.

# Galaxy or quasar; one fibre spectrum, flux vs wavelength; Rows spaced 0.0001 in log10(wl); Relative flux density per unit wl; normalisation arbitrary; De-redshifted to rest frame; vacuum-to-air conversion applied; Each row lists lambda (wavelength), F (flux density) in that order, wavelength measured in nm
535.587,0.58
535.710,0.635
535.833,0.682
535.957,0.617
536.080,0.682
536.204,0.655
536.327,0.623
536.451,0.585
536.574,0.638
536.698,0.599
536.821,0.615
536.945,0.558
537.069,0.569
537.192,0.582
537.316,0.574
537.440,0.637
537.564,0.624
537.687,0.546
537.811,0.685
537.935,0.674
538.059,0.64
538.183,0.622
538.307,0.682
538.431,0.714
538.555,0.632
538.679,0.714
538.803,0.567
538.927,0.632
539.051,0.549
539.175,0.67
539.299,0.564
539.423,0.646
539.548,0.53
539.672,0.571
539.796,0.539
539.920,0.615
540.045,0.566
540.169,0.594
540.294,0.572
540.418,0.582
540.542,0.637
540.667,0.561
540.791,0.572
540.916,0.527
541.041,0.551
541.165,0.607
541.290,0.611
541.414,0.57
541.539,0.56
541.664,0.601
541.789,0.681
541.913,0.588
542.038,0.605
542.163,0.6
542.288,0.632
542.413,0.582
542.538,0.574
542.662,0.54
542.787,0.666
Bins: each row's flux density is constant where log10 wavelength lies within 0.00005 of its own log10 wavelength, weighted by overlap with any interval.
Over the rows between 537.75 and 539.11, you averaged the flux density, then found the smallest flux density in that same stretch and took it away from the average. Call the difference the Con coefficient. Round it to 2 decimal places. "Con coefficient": 0.10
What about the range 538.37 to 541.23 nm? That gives 0.07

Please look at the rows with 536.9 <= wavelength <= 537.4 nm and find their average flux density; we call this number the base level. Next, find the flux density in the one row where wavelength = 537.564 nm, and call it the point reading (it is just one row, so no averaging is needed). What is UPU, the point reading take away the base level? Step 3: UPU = 0.05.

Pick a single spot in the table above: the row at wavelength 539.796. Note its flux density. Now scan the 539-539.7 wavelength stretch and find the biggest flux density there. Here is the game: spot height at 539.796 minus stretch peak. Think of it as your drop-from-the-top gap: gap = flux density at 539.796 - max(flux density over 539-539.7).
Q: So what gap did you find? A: -0.13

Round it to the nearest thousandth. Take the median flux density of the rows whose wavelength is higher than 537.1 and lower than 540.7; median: 0.615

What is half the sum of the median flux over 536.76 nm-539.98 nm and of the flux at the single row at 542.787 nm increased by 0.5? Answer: 0.892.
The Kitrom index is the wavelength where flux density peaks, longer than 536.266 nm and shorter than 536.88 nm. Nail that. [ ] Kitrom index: 536.574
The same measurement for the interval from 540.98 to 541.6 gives 541.290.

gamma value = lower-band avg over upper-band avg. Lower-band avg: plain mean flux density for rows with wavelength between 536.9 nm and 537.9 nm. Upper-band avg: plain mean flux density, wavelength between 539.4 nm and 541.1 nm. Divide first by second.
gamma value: 1.04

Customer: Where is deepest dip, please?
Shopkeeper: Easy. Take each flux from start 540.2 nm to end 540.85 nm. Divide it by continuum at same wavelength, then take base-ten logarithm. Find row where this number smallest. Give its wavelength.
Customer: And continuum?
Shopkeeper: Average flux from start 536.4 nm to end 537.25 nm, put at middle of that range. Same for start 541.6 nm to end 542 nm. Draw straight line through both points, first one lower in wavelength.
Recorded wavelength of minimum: 540.667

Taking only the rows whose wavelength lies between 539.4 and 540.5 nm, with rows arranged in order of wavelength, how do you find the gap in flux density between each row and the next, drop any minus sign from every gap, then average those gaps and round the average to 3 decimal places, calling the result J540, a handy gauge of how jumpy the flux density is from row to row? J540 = 0.047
